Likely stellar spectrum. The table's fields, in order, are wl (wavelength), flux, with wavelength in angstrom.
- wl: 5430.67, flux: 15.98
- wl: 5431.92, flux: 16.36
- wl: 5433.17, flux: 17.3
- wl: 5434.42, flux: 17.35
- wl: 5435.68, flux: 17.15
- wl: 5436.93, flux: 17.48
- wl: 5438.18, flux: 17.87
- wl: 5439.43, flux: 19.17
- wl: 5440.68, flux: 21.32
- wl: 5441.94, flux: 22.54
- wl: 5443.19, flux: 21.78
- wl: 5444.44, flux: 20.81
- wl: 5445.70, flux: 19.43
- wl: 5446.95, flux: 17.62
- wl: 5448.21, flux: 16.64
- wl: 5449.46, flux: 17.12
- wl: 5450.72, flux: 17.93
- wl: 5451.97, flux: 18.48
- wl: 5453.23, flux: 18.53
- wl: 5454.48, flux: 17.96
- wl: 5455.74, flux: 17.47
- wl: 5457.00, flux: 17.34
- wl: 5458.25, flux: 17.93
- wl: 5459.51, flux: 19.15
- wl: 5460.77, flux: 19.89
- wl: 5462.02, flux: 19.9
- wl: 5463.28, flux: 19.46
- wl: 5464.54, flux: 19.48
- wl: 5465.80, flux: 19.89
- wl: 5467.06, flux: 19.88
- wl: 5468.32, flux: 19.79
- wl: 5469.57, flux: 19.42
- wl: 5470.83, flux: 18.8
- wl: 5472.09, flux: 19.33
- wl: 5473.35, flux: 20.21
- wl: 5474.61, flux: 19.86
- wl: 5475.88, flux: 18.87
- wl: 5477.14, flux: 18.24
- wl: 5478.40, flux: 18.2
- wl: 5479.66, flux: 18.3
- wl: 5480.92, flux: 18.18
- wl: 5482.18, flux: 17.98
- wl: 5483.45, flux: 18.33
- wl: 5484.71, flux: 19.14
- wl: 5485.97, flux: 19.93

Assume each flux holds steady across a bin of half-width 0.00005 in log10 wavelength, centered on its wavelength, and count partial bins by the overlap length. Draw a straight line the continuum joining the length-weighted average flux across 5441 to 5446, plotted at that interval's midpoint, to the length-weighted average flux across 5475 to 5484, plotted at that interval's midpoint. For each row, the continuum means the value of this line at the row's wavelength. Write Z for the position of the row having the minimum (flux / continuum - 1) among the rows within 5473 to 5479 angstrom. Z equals 5477.14 angstrom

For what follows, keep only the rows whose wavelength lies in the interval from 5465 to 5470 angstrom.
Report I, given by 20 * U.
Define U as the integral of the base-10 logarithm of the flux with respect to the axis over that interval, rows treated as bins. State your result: 130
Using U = 6.48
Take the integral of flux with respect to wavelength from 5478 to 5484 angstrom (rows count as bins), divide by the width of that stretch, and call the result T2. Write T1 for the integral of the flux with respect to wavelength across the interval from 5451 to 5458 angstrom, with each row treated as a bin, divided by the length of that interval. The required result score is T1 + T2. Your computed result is 36.2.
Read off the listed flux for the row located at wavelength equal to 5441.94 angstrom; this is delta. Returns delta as 22.54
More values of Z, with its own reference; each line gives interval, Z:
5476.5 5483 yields 5477.14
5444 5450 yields 5448.21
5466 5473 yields 5470.83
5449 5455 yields 5449.46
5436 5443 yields 5436.93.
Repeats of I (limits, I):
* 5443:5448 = 129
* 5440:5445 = 133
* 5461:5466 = 129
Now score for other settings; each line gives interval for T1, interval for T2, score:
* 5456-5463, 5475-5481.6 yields 37.2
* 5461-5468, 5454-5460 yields 37.7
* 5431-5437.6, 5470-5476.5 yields 36.5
